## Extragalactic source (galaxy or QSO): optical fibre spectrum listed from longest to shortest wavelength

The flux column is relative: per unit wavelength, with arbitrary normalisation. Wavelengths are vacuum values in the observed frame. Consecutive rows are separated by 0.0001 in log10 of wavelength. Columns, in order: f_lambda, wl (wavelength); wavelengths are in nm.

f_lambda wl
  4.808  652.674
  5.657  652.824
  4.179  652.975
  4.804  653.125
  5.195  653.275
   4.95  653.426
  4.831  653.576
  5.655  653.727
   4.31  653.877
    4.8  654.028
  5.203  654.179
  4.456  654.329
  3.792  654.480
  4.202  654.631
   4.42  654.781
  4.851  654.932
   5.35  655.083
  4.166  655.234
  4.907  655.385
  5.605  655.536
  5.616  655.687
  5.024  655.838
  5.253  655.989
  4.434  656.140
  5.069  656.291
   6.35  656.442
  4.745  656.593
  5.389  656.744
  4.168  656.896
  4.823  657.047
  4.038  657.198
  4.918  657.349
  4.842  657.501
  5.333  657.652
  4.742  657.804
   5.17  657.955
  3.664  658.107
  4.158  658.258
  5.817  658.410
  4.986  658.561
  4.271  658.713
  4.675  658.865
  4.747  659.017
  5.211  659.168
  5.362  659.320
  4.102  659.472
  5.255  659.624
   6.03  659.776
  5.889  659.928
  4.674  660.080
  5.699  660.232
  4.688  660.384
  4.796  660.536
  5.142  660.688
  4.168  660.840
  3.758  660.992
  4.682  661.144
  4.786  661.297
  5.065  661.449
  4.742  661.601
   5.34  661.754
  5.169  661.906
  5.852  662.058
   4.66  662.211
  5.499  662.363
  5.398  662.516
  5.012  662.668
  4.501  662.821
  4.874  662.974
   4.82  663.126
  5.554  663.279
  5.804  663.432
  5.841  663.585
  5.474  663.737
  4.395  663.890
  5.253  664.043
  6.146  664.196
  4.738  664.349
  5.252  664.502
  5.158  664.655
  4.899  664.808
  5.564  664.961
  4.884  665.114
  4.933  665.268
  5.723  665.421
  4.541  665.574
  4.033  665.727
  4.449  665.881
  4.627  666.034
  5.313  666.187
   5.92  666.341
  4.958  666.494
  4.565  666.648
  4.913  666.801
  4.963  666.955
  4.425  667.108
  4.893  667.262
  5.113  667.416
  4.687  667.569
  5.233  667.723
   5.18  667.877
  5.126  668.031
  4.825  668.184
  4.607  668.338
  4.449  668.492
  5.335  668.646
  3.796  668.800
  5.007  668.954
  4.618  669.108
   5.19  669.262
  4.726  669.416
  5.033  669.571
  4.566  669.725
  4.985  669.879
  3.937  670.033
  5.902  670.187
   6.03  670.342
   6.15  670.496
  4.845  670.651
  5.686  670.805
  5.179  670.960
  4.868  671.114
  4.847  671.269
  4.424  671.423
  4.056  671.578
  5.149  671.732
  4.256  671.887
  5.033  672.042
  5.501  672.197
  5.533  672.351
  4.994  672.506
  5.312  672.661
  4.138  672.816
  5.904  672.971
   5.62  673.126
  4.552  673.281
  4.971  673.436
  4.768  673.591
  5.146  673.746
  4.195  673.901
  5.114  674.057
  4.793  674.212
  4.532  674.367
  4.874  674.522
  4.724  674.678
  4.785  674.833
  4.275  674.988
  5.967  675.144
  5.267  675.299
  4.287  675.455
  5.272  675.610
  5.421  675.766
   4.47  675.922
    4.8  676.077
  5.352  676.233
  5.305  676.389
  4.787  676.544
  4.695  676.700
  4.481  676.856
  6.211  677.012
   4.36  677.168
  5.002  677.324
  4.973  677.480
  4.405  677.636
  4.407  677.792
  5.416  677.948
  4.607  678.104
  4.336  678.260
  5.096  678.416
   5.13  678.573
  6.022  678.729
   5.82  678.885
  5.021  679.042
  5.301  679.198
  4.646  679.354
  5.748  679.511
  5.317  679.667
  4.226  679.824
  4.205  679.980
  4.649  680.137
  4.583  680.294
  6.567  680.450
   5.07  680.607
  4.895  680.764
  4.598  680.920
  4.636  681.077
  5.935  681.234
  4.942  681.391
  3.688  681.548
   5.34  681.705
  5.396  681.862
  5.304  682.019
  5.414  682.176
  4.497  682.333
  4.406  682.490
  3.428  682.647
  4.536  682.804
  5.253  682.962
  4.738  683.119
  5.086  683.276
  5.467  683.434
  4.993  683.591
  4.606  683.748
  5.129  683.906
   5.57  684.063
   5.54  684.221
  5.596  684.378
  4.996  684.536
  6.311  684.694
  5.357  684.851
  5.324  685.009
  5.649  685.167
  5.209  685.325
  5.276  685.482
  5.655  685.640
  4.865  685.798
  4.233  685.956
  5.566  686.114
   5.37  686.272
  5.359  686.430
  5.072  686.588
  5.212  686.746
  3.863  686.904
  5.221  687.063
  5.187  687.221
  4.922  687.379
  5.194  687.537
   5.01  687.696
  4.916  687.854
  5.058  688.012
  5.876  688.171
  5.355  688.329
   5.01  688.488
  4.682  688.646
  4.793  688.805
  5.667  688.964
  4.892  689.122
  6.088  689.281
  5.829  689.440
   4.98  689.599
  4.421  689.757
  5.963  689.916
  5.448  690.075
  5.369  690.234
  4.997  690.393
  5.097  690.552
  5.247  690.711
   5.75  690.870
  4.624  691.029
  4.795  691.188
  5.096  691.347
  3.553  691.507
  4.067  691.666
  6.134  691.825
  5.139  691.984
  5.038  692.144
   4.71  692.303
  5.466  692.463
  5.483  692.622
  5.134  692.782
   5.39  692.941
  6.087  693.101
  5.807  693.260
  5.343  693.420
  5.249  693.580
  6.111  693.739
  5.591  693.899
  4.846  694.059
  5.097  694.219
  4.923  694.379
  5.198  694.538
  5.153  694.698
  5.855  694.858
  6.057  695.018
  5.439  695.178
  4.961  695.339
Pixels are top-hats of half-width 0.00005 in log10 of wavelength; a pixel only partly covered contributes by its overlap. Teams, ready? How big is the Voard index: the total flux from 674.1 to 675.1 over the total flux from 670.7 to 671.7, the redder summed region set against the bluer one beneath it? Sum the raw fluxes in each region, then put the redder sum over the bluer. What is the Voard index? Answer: 0.96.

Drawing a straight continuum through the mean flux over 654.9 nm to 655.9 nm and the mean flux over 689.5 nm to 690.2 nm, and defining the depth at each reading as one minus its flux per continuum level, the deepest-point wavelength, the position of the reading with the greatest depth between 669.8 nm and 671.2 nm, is 670.033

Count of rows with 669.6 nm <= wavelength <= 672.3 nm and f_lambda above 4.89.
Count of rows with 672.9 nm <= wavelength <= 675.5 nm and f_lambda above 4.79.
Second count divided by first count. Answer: 1.00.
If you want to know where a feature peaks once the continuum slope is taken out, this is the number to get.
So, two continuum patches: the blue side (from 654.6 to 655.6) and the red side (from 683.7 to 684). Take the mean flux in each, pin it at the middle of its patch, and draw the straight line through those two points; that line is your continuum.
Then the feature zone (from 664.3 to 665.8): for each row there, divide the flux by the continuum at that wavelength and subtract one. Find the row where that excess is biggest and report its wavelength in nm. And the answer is 665.421 nm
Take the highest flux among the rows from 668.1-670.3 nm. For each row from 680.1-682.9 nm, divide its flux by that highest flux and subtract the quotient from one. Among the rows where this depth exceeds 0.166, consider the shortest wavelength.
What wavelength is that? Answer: 680.137 nm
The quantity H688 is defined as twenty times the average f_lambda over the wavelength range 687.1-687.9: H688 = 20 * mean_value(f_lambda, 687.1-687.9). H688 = 101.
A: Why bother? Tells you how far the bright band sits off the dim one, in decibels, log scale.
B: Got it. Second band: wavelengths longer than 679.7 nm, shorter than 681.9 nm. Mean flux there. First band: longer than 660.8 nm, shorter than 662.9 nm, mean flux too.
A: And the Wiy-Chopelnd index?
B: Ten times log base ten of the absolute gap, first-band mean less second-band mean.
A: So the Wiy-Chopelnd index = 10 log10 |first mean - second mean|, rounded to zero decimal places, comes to -22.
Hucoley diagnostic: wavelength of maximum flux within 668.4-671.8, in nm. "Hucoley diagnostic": 670.496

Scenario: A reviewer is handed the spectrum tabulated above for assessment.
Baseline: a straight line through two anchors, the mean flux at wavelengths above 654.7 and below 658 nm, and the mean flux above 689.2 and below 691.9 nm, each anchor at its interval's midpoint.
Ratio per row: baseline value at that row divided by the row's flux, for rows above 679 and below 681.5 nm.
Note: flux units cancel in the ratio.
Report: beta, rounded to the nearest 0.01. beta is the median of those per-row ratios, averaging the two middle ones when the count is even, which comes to 1.04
